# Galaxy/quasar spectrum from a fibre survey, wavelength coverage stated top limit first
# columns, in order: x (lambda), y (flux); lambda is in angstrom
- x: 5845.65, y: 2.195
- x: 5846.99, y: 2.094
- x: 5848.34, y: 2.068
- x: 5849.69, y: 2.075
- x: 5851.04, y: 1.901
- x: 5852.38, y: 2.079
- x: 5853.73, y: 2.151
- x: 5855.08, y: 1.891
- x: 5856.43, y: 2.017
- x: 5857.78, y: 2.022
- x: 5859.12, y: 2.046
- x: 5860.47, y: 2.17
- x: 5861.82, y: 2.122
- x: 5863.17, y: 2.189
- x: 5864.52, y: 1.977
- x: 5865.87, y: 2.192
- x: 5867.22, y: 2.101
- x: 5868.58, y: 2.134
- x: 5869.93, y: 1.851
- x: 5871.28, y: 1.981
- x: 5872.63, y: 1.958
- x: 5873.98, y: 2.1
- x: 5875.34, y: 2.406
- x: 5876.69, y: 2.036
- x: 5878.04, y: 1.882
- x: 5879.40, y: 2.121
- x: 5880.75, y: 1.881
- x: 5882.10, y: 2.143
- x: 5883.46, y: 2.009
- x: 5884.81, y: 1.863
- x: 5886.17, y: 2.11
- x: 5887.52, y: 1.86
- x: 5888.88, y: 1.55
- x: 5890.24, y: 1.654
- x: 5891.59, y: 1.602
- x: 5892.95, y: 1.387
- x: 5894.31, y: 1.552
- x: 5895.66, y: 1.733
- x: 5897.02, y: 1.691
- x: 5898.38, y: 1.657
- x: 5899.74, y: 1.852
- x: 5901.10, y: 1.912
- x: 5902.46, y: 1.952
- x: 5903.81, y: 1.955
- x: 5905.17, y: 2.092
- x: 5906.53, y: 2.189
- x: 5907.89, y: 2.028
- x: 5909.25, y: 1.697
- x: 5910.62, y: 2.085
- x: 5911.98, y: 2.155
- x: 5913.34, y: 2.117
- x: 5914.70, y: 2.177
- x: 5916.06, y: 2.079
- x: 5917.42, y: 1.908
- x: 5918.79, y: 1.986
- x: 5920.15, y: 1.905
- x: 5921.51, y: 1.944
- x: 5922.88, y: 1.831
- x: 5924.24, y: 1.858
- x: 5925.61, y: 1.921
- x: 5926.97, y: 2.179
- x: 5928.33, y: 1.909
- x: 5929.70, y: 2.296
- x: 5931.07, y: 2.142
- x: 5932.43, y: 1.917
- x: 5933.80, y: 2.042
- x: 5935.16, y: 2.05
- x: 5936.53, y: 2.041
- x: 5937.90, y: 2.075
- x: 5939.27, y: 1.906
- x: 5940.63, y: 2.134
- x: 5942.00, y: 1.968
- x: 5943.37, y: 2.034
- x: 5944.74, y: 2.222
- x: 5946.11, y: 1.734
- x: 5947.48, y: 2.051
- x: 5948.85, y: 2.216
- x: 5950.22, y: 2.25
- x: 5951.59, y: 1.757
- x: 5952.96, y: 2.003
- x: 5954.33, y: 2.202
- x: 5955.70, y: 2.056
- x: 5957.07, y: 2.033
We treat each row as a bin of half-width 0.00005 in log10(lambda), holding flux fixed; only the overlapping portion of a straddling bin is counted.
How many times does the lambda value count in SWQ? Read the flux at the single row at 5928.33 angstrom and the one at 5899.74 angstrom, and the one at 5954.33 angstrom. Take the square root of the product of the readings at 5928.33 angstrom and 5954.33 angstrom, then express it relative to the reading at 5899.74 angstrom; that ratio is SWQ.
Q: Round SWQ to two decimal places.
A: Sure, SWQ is 1.11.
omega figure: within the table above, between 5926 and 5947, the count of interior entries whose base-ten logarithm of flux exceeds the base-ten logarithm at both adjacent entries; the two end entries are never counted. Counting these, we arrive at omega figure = 5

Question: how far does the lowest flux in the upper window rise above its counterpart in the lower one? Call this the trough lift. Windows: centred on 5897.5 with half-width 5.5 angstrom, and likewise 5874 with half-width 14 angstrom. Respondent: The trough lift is -0.46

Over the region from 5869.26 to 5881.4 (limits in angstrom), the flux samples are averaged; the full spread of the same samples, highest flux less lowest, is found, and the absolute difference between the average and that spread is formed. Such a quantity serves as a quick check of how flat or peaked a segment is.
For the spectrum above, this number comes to 1.47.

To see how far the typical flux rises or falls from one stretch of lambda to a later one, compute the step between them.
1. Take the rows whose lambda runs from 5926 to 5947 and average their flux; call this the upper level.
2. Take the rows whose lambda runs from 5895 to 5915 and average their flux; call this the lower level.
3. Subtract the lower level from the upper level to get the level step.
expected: 0.1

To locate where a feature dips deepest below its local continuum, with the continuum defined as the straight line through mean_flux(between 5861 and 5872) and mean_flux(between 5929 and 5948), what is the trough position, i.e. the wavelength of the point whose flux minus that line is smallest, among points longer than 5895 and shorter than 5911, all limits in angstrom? 5898.38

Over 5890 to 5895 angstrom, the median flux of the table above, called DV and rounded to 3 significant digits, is 1.58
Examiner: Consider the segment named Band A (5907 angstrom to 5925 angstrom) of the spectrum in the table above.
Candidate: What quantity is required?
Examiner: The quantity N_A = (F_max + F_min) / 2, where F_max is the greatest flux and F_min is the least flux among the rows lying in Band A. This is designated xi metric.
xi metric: 1.94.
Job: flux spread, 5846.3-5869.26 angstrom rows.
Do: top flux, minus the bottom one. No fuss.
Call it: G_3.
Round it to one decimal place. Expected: 0.3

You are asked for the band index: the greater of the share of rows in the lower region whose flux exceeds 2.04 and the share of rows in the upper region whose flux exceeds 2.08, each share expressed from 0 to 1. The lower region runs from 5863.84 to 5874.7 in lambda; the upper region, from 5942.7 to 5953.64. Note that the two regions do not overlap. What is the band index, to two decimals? 0.50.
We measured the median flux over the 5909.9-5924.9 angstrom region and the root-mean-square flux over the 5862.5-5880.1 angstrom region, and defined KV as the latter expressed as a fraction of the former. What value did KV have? 1.05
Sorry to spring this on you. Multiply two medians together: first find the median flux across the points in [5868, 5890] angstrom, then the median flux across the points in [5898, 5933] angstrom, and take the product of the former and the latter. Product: 3.9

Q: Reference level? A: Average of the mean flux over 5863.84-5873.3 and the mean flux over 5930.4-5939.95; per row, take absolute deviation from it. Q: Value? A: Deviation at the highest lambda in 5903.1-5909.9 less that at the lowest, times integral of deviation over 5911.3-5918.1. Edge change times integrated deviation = 0.2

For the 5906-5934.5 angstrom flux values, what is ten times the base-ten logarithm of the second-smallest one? 2.63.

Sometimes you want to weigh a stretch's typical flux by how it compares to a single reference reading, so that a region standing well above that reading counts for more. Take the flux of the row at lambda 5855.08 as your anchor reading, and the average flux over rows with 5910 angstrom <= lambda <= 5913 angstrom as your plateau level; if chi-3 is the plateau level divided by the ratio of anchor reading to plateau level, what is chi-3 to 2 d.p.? 2.38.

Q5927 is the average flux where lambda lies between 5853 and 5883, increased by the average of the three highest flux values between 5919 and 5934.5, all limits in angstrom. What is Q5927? 4.27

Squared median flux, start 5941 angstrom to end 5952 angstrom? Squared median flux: 4.2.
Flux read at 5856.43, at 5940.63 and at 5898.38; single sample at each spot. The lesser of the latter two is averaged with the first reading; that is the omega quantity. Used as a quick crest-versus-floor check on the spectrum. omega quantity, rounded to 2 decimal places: 1.84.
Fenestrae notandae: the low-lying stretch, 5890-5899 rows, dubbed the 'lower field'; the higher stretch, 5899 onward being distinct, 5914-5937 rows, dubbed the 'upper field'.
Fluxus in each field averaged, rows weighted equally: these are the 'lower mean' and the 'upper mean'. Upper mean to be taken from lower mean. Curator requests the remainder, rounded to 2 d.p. -0.40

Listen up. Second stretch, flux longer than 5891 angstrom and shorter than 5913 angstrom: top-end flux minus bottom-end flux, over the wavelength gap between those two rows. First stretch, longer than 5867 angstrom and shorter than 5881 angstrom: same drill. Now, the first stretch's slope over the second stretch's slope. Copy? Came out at -0.6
